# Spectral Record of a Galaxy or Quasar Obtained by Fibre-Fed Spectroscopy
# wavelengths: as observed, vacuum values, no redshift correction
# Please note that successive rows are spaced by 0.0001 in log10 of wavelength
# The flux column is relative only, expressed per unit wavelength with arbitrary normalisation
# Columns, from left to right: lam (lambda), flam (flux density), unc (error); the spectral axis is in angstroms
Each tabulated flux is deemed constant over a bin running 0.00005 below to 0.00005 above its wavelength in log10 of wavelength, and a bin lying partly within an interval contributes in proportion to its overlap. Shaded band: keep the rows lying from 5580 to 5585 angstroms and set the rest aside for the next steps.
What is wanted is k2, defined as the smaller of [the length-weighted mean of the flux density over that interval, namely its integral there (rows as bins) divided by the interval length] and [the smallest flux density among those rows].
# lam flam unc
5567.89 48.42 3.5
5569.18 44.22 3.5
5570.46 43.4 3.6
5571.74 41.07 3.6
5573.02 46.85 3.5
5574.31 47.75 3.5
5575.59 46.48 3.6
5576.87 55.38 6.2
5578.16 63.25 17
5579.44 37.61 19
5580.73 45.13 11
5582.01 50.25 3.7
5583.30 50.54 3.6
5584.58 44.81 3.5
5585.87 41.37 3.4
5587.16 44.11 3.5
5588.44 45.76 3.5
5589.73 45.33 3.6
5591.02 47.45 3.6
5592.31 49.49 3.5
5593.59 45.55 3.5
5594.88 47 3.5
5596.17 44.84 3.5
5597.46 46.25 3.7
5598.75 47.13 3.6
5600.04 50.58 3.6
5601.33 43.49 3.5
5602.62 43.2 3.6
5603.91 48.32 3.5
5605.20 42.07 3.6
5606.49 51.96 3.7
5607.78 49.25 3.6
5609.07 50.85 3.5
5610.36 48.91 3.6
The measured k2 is 44.8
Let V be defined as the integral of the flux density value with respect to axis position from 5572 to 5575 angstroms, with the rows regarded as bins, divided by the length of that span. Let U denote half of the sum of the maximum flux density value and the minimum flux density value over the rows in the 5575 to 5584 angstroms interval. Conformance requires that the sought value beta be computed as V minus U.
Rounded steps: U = 50.4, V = 46.5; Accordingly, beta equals -3.9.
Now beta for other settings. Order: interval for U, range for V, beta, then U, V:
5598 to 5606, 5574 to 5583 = 3.2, 46.3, 49.5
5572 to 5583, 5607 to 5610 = -0.3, 50.4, 50.1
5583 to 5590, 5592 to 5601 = 1.1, 46.0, 47.1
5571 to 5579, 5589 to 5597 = -5.6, 52.2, 46.6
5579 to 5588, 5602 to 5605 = 1.2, 44.1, 45.2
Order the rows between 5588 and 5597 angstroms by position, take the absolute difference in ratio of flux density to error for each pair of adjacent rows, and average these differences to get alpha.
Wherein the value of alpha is 0.7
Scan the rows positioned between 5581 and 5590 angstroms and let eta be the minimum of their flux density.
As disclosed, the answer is 41.37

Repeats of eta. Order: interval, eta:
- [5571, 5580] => 37.61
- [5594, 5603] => 43.2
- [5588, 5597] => 44.84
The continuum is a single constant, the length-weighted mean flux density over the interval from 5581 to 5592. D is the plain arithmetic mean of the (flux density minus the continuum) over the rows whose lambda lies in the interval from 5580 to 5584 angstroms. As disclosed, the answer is 2.4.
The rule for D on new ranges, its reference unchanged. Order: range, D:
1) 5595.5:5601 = 0.9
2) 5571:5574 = -2.3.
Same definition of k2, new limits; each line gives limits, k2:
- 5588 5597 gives 44.8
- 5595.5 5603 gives 43.2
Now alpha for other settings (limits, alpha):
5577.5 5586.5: 2.6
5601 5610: 1.3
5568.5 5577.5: 1.4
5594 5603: 0.8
